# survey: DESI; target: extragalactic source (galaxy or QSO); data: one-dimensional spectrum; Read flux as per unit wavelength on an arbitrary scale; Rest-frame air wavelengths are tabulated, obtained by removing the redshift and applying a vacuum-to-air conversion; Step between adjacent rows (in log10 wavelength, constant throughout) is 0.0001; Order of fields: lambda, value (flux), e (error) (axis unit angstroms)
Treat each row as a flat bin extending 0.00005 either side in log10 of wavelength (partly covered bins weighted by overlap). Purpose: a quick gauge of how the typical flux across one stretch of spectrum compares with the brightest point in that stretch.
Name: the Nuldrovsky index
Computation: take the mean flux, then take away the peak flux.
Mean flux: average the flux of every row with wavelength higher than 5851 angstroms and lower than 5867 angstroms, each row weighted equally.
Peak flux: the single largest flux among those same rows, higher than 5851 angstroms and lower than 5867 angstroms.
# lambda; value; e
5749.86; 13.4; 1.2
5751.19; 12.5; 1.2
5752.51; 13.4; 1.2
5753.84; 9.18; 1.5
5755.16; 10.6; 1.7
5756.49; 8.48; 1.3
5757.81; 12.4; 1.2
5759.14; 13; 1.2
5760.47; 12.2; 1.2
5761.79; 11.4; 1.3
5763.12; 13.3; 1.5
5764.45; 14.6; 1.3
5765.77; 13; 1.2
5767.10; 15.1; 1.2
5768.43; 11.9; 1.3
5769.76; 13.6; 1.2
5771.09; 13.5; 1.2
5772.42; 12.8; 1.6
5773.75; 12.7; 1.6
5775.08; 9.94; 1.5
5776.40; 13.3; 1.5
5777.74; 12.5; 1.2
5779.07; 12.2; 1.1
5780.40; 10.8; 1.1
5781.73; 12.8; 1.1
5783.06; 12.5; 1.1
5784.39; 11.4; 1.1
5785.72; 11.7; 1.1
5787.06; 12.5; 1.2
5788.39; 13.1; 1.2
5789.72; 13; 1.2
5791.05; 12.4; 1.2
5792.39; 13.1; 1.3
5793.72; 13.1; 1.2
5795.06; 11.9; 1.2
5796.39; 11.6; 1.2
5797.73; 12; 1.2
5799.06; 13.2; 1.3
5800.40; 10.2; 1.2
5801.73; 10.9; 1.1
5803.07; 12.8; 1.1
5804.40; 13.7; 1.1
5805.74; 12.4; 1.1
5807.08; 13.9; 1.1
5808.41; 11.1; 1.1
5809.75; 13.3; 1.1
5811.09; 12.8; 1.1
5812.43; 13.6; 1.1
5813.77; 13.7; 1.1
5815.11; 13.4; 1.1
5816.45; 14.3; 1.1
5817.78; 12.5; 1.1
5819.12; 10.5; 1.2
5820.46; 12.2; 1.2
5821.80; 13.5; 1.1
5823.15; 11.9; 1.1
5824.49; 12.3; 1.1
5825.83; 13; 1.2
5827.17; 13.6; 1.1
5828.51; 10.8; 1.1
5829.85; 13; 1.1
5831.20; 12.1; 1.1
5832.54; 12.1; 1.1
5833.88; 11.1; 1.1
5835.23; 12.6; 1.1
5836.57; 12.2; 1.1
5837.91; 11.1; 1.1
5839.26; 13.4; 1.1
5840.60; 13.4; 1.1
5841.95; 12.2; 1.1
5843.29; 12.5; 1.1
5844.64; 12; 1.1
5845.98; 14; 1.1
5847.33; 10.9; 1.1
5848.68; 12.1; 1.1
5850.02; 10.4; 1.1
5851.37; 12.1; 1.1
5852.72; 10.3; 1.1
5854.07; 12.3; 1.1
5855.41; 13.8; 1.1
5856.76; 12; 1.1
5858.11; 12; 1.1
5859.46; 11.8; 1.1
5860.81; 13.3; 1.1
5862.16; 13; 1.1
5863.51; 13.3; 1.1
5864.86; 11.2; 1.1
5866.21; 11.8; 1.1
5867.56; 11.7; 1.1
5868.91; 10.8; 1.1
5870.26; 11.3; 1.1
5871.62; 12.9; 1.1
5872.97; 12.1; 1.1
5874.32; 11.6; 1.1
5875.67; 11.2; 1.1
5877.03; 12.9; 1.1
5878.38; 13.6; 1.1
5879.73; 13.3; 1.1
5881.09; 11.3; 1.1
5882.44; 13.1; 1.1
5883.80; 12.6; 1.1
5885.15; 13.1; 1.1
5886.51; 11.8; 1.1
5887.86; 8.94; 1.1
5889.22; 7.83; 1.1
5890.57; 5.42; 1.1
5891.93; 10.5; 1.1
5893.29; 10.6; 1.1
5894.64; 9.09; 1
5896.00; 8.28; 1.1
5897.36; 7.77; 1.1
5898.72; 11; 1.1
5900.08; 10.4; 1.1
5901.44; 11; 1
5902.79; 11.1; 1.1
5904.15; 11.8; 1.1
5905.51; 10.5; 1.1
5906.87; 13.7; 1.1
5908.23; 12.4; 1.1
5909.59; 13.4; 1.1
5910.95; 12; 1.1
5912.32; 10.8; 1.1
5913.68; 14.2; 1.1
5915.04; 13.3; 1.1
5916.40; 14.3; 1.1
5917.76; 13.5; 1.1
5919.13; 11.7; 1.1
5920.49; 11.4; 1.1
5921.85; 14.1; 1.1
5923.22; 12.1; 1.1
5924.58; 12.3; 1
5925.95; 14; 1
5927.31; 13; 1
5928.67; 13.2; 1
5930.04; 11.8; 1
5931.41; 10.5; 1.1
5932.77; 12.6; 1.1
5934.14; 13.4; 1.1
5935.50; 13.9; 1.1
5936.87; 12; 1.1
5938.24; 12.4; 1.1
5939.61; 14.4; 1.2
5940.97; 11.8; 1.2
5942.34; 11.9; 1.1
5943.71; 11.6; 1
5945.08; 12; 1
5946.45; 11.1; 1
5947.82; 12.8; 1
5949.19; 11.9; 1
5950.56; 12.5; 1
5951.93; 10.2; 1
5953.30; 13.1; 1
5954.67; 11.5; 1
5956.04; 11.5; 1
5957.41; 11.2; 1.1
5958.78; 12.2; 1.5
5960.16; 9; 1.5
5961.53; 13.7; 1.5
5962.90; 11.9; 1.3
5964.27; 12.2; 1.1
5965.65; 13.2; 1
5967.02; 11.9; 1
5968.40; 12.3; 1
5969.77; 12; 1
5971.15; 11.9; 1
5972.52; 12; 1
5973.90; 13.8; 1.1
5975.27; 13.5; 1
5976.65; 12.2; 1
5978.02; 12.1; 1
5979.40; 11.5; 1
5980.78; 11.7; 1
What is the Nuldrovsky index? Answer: -1.56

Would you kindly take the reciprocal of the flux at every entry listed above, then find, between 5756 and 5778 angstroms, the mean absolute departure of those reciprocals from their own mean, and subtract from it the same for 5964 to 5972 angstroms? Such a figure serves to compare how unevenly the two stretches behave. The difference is 0.0058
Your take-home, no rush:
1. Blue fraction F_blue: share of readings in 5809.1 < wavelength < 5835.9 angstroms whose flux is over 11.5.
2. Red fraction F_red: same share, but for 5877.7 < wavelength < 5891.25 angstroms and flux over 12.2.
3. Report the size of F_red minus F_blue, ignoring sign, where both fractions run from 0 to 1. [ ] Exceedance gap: 0.35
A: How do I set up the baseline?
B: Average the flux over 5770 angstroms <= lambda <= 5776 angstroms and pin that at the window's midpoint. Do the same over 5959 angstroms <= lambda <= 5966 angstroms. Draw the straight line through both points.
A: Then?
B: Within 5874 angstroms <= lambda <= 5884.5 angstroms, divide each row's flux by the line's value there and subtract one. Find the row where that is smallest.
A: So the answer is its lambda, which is 5875.67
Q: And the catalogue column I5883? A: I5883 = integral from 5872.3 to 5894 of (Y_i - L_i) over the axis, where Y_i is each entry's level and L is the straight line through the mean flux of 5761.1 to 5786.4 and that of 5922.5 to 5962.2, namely -24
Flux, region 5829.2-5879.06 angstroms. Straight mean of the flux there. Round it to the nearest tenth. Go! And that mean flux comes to 12.2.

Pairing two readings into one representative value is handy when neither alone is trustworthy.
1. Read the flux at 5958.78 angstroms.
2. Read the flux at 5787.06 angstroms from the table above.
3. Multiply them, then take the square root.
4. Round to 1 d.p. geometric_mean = 12.3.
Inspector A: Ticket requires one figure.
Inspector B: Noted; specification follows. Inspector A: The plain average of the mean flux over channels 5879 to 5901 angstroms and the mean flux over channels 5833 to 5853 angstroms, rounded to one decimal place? 11.2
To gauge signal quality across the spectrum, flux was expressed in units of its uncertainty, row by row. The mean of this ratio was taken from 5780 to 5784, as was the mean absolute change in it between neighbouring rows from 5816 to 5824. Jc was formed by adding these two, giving 12.8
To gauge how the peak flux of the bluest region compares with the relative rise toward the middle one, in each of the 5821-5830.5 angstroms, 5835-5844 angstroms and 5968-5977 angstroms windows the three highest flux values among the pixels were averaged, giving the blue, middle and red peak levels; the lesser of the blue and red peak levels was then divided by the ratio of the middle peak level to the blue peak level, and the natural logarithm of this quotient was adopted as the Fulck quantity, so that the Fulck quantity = 2.60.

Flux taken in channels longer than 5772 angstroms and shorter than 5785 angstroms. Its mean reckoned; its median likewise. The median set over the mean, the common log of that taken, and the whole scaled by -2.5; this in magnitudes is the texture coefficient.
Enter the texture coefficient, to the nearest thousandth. -0.036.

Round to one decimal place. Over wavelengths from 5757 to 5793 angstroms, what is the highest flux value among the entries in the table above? 15.1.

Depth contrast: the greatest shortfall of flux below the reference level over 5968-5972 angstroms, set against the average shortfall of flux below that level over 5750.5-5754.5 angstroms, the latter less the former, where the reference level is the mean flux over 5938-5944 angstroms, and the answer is 0.2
